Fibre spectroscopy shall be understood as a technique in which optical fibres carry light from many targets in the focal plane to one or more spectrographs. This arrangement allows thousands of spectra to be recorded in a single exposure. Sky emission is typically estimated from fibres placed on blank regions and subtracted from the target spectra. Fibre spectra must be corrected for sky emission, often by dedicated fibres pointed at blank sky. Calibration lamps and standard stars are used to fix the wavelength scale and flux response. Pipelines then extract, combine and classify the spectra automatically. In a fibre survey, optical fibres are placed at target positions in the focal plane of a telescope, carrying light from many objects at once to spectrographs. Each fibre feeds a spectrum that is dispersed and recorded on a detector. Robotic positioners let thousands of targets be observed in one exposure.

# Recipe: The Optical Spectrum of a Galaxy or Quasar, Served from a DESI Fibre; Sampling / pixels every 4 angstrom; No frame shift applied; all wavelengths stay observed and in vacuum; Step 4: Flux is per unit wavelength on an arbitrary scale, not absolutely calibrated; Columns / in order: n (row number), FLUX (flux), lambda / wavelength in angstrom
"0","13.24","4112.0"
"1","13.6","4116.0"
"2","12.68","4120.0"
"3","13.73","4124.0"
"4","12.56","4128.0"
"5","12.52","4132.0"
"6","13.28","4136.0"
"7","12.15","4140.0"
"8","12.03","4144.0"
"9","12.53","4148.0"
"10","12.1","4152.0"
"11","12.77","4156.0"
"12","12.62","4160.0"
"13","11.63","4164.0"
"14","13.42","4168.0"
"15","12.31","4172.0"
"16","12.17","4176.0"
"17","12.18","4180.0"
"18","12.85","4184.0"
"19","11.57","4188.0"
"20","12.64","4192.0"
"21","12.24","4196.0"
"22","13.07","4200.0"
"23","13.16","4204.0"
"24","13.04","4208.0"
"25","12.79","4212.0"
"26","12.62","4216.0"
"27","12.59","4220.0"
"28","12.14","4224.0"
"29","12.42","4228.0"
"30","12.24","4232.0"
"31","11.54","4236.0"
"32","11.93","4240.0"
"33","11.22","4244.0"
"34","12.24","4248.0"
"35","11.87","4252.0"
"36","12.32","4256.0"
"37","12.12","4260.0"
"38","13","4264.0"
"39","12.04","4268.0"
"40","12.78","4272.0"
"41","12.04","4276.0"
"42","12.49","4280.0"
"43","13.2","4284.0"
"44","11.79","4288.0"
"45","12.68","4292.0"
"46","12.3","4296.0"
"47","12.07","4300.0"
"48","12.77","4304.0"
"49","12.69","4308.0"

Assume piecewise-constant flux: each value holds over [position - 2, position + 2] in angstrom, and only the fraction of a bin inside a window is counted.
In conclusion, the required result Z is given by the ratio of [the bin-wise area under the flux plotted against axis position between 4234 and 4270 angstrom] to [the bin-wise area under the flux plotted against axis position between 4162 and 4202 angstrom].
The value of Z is 0.87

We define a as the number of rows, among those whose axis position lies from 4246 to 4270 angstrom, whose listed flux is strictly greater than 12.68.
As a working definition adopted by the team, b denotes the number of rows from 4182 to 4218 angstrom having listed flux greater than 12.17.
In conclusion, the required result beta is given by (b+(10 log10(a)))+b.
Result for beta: 16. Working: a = 1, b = 8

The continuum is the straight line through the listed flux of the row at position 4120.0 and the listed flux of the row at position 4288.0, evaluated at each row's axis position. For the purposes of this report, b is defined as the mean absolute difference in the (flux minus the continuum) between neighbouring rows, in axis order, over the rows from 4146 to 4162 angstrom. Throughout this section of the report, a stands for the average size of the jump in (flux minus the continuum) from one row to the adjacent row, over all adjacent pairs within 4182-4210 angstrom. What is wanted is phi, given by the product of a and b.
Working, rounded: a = 0.63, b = 0.41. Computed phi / 0.26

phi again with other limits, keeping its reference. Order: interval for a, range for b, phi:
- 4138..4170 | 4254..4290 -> 0.50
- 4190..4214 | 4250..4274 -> 0.22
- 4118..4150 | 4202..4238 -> 0.17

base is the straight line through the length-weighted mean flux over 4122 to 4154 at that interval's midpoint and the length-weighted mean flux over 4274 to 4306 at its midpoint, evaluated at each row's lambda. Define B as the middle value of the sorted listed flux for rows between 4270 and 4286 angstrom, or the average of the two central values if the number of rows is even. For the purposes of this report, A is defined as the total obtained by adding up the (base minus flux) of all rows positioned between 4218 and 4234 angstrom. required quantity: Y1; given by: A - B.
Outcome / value -12.0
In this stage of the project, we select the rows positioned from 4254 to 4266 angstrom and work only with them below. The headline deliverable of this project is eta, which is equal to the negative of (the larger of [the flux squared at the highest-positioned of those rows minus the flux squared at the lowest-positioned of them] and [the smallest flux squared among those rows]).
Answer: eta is -147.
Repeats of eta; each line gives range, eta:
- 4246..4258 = -141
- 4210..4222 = -159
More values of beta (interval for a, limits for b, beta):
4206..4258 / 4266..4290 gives 9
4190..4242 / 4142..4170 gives 14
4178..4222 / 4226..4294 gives 25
